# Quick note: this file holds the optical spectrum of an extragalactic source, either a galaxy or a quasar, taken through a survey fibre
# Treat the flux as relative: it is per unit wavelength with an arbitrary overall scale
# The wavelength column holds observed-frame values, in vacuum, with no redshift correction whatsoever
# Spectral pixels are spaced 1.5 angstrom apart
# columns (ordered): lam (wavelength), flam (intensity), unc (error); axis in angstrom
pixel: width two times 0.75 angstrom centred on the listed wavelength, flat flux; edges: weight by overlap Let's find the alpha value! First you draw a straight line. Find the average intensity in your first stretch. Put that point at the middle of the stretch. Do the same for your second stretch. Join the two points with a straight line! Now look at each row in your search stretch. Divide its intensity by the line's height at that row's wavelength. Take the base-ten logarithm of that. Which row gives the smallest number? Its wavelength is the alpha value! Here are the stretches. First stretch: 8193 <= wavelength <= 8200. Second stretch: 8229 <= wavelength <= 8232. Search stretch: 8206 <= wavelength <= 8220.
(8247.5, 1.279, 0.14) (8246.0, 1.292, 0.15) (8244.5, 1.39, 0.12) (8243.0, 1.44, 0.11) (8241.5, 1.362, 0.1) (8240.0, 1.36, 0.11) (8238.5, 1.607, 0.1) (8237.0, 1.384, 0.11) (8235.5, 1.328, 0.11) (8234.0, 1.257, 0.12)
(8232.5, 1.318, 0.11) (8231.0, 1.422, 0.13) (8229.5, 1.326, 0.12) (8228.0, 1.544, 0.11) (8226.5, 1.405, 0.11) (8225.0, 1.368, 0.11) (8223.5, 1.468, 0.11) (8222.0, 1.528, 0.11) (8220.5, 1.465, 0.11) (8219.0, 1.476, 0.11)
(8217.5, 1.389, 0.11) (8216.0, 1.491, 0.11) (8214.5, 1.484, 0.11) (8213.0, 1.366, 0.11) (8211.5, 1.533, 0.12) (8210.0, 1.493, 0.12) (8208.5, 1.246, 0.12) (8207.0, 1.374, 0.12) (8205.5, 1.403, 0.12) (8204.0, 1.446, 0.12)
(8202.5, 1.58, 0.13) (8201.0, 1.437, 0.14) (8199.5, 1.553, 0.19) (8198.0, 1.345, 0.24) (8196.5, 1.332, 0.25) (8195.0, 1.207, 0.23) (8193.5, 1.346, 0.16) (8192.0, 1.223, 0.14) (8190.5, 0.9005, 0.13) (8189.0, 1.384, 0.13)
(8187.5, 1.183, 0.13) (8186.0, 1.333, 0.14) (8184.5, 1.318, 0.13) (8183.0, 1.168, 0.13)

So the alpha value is 8208.5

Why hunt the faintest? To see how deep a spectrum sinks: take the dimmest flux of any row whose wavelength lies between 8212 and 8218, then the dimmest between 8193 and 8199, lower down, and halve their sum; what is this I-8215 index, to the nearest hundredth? 1.29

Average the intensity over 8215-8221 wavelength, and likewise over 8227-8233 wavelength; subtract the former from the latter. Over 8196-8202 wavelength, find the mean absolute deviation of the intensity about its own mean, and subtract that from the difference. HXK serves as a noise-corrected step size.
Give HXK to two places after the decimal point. -0.13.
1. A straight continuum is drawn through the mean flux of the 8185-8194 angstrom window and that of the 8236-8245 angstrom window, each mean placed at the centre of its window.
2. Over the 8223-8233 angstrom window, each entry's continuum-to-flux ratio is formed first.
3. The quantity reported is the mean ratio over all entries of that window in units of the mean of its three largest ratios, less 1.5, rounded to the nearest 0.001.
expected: -0.550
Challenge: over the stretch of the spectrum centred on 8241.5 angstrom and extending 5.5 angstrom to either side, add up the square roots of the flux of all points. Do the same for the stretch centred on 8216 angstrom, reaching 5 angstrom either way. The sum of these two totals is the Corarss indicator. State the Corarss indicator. 16.7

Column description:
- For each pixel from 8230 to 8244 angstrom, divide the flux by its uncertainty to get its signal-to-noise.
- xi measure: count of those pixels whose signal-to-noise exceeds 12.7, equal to 3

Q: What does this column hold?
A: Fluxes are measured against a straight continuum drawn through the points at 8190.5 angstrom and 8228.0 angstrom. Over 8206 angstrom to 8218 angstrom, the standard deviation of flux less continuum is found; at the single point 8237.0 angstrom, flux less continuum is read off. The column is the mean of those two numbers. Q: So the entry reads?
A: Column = -0.11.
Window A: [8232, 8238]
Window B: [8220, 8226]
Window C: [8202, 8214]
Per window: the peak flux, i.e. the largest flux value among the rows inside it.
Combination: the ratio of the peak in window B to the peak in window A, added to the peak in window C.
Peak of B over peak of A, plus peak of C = 2.68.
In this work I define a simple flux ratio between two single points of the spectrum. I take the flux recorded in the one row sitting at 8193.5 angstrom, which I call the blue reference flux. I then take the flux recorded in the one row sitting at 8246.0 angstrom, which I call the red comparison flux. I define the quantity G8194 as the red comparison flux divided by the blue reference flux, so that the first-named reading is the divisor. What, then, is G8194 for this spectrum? 0.96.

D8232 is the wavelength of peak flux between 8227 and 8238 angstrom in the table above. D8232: 8228.0 angstrom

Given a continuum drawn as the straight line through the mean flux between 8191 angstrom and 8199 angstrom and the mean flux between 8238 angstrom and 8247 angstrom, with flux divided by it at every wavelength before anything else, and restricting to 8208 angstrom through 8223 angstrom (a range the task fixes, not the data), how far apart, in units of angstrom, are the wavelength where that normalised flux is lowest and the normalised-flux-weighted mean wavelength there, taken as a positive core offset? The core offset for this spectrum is 6.8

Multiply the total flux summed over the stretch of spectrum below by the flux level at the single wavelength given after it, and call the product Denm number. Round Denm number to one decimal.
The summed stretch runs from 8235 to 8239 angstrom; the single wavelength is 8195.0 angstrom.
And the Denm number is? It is 5.2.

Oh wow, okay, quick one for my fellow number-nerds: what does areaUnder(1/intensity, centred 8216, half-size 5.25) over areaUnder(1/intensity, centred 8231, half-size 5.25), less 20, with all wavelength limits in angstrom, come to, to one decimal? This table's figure -19.1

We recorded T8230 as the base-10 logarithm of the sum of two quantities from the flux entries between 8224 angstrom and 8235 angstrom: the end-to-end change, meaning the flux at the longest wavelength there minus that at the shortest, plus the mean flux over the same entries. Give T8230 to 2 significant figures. 0.10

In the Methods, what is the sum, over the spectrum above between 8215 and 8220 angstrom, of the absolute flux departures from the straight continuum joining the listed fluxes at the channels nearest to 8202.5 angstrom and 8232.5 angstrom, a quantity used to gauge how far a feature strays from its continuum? 0.13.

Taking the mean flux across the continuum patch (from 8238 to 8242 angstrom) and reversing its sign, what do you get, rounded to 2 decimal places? -1.44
